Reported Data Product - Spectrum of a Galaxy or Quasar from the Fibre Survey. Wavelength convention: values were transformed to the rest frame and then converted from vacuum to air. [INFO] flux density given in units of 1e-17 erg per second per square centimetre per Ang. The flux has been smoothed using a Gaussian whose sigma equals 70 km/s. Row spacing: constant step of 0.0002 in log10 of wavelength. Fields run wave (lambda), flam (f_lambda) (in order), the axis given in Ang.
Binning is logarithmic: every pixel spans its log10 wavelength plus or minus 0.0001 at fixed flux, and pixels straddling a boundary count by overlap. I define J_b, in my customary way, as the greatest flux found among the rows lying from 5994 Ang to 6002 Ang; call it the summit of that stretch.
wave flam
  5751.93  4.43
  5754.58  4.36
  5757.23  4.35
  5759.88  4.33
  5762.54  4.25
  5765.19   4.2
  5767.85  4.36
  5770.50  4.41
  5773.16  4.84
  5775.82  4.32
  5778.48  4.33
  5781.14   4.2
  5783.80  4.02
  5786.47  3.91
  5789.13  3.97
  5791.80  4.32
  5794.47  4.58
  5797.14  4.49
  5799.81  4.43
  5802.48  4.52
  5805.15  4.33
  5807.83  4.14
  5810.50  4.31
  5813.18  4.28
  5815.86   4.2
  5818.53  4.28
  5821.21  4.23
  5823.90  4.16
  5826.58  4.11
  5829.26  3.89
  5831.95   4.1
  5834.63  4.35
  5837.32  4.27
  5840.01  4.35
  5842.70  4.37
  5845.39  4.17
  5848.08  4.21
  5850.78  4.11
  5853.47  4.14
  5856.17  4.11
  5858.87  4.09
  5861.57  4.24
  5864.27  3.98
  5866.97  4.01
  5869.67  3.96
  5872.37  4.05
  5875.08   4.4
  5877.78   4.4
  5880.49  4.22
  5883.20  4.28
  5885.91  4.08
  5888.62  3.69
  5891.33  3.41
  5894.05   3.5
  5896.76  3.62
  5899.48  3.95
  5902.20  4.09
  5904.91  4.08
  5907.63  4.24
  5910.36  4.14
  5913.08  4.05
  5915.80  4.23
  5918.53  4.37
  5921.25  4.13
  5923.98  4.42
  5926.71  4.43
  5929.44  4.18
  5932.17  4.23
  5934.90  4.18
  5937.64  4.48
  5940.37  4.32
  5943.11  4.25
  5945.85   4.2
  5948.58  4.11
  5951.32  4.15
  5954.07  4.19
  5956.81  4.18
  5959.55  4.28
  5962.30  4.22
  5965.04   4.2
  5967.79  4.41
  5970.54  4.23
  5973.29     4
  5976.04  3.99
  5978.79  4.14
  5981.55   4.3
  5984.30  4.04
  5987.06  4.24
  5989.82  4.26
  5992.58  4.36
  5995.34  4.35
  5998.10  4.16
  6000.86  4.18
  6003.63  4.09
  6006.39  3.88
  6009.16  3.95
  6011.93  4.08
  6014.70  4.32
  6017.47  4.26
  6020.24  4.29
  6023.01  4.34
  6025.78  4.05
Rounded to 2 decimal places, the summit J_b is 4.35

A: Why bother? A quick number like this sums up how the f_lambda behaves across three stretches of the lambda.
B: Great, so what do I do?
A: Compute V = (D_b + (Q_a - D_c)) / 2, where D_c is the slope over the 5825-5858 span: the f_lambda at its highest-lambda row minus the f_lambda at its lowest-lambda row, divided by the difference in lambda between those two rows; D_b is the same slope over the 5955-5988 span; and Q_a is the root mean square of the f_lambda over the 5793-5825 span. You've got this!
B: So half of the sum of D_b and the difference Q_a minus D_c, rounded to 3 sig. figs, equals 2.17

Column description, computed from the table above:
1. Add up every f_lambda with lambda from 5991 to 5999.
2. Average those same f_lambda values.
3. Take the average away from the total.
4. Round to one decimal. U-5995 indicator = 8.6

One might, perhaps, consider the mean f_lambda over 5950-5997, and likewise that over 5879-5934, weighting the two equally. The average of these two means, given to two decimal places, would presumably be 4.14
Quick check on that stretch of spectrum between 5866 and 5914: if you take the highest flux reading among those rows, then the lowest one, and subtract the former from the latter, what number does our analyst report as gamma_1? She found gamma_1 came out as -1.0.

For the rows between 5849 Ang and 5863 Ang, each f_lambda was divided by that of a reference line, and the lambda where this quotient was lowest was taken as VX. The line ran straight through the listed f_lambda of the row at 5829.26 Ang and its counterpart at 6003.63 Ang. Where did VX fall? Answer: 5858.87 Ang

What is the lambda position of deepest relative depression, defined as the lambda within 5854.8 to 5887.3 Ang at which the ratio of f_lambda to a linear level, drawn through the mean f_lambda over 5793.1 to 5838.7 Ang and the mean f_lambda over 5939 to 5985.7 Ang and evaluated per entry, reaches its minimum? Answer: 5869.67 Ang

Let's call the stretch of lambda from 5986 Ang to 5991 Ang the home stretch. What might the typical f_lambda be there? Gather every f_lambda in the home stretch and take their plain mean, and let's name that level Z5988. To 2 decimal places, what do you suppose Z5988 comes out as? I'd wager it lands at 4.25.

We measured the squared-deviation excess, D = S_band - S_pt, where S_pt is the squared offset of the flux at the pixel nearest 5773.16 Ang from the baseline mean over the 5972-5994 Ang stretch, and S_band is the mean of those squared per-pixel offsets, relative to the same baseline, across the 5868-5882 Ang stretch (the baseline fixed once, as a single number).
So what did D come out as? -0.42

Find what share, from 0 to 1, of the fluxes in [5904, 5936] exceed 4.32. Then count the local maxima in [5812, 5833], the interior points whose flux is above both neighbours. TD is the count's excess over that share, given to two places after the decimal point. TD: 0.75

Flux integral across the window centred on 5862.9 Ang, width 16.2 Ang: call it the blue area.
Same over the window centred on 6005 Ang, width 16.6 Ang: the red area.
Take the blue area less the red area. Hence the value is -1.5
